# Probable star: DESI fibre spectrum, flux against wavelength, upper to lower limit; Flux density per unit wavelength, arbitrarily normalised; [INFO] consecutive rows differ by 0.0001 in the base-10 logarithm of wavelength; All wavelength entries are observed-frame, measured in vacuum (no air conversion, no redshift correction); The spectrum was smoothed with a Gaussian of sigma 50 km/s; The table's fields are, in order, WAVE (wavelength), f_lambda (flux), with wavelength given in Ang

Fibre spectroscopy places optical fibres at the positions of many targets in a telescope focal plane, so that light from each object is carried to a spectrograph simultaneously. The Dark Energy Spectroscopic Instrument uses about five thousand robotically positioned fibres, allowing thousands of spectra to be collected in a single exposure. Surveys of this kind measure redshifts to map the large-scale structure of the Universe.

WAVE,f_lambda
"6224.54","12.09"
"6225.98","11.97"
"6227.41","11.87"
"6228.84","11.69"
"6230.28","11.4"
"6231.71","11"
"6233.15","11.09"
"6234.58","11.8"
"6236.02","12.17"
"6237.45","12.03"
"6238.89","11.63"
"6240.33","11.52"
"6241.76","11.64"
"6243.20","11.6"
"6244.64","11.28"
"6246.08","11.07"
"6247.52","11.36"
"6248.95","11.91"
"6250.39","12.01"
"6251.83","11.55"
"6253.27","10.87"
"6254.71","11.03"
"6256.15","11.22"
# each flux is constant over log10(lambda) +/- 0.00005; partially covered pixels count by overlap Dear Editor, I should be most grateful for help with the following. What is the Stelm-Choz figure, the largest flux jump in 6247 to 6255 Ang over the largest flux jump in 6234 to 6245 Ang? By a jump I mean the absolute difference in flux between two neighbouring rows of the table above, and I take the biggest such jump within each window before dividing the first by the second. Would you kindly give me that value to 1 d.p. 1.7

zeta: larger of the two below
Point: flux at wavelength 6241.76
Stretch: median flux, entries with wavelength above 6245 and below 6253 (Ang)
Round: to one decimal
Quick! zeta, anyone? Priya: 11.6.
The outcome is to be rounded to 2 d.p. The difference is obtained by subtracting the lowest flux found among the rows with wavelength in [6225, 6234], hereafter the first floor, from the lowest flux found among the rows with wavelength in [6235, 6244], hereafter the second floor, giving 0.52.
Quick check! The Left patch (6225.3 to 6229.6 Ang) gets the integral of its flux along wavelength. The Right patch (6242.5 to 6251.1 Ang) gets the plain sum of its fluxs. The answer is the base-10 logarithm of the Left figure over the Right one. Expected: -0.13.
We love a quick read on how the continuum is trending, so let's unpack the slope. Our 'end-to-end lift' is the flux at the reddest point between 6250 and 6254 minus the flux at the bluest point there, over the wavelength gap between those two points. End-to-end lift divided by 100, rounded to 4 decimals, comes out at -0.0040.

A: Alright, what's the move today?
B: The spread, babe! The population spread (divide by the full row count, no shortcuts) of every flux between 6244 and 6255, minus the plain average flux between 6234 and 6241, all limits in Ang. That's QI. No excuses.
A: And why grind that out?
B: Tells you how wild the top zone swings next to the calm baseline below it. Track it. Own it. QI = -11.4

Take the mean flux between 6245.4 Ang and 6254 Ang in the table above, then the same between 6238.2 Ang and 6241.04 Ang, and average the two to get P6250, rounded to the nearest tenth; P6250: 11.5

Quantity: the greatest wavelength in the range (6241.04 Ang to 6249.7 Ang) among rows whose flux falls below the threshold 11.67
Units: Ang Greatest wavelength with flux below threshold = 6247.52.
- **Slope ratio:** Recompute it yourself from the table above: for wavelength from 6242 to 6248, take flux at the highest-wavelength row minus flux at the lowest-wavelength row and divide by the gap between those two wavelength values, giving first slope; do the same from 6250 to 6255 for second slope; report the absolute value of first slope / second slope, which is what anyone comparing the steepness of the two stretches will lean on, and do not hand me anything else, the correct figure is 0.24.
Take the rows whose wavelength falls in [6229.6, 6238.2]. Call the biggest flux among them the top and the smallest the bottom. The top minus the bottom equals 1.17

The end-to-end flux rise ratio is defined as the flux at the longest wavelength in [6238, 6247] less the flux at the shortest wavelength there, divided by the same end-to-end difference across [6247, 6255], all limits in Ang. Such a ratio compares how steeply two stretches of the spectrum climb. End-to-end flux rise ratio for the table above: 1.7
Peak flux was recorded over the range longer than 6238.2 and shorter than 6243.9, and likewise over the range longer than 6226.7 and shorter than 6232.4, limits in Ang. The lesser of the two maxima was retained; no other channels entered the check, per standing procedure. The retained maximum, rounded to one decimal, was 11.6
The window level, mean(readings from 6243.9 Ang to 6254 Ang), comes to 11.4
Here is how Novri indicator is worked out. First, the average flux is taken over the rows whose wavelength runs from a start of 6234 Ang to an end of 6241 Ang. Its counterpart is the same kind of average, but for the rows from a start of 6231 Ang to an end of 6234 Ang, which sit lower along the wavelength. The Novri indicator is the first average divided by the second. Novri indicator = 1.07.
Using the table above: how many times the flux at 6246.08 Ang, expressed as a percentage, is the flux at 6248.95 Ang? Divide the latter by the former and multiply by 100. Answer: 108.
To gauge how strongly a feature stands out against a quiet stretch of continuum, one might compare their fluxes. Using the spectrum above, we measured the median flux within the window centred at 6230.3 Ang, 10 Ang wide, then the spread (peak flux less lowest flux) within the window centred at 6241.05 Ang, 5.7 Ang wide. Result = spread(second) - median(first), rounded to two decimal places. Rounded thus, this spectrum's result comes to -11.57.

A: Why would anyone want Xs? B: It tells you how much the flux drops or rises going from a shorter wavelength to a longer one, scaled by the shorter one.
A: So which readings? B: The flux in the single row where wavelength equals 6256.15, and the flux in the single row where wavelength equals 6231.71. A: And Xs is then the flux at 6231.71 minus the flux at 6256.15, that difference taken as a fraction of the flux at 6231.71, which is -0.02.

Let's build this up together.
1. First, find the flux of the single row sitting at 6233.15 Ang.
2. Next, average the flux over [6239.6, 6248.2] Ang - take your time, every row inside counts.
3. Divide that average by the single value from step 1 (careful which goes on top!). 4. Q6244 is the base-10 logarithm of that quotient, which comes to 0.012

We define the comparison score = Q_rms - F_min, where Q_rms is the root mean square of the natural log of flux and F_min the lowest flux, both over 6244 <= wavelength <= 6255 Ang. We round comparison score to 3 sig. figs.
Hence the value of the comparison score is -8.44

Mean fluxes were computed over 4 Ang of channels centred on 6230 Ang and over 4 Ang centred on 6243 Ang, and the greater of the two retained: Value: 11.5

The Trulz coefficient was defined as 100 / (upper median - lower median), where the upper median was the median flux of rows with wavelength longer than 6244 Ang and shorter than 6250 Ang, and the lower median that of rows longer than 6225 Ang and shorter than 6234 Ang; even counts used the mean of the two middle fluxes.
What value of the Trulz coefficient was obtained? -444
